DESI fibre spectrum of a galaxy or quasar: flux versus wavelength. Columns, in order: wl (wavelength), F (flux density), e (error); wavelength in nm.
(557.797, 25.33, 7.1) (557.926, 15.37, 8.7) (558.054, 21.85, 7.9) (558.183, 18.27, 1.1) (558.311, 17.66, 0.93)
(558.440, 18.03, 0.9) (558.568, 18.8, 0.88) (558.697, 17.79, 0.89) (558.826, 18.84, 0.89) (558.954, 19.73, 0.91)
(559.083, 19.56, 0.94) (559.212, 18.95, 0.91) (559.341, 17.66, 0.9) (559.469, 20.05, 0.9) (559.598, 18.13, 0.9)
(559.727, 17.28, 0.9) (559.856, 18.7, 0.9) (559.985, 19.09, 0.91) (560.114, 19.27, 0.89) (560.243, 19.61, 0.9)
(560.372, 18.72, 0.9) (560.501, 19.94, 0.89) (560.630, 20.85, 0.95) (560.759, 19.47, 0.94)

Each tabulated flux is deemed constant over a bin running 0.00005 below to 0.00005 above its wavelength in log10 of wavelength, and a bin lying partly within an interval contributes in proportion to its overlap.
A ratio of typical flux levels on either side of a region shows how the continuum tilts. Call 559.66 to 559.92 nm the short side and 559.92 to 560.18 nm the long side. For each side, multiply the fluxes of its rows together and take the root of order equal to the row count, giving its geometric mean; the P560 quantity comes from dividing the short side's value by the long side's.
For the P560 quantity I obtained 0.94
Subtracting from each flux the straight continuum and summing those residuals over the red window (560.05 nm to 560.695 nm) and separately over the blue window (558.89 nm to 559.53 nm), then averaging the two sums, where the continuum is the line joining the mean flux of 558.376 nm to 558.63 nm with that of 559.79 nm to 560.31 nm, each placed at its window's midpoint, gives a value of 2.0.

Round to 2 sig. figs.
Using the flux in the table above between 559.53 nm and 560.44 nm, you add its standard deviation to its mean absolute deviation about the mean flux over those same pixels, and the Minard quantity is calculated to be 1.3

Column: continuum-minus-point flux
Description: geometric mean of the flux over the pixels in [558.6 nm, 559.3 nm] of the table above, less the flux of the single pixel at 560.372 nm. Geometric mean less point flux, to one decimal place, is 0.2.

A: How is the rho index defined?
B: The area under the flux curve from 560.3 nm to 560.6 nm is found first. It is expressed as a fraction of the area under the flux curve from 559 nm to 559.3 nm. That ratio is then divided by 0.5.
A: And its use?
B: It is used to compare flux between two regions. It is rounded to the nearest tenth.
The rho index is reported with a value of 2.0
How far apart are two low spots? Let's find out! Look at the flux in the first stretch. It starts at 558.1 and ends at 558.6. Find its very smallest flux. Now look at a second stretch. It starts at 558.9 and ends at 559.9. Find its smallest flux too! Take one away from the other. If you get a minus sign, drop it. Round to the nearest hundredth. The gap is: 0.38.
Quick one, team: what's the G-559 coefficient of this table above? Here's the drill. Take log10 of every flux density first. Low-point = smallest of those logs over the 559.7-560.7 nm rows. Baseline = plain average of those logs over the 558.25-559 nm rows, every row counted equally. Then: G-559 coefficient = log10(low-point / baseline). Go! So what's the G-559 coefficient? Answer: -0.010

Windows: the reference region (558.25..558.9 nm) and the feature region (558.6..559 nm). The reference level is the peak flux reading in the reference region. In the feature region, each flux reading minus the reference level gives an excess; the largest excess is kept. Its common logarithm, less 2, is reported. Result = -2.1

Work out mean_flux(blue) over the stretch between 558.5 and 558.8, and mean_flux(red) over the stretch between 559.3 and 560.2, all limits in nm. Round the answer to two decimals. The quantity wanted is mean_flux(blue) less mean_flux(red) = -0.30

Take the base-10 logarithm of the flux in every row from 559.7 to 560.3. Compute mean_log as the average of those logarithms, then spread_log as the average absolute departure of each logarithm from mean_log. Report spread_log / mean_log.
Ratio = 0.012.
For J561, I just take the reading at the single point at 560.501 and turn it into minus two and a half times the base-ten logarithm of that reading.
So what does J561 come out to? -3.25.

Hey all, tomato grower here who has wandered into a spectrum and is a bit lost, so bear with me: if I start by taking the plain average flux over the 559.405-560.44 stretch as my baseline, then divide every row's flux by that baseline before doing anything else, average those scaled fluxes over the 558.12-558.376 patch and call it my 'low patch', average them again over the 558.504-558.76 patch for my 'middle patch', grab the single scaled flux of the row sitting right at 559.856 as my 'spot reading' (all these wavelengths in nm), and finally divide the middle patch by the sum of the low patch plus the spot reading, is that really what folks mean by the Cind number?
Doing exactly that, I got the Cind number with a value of 0.499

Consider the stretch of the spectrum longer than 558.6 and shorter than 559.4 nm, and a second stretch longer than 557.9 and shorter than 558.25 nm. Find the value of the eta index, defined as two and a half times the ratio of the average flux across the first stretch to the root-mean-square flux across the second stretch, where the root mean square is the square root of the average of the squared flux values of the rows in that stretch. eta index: 2.51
